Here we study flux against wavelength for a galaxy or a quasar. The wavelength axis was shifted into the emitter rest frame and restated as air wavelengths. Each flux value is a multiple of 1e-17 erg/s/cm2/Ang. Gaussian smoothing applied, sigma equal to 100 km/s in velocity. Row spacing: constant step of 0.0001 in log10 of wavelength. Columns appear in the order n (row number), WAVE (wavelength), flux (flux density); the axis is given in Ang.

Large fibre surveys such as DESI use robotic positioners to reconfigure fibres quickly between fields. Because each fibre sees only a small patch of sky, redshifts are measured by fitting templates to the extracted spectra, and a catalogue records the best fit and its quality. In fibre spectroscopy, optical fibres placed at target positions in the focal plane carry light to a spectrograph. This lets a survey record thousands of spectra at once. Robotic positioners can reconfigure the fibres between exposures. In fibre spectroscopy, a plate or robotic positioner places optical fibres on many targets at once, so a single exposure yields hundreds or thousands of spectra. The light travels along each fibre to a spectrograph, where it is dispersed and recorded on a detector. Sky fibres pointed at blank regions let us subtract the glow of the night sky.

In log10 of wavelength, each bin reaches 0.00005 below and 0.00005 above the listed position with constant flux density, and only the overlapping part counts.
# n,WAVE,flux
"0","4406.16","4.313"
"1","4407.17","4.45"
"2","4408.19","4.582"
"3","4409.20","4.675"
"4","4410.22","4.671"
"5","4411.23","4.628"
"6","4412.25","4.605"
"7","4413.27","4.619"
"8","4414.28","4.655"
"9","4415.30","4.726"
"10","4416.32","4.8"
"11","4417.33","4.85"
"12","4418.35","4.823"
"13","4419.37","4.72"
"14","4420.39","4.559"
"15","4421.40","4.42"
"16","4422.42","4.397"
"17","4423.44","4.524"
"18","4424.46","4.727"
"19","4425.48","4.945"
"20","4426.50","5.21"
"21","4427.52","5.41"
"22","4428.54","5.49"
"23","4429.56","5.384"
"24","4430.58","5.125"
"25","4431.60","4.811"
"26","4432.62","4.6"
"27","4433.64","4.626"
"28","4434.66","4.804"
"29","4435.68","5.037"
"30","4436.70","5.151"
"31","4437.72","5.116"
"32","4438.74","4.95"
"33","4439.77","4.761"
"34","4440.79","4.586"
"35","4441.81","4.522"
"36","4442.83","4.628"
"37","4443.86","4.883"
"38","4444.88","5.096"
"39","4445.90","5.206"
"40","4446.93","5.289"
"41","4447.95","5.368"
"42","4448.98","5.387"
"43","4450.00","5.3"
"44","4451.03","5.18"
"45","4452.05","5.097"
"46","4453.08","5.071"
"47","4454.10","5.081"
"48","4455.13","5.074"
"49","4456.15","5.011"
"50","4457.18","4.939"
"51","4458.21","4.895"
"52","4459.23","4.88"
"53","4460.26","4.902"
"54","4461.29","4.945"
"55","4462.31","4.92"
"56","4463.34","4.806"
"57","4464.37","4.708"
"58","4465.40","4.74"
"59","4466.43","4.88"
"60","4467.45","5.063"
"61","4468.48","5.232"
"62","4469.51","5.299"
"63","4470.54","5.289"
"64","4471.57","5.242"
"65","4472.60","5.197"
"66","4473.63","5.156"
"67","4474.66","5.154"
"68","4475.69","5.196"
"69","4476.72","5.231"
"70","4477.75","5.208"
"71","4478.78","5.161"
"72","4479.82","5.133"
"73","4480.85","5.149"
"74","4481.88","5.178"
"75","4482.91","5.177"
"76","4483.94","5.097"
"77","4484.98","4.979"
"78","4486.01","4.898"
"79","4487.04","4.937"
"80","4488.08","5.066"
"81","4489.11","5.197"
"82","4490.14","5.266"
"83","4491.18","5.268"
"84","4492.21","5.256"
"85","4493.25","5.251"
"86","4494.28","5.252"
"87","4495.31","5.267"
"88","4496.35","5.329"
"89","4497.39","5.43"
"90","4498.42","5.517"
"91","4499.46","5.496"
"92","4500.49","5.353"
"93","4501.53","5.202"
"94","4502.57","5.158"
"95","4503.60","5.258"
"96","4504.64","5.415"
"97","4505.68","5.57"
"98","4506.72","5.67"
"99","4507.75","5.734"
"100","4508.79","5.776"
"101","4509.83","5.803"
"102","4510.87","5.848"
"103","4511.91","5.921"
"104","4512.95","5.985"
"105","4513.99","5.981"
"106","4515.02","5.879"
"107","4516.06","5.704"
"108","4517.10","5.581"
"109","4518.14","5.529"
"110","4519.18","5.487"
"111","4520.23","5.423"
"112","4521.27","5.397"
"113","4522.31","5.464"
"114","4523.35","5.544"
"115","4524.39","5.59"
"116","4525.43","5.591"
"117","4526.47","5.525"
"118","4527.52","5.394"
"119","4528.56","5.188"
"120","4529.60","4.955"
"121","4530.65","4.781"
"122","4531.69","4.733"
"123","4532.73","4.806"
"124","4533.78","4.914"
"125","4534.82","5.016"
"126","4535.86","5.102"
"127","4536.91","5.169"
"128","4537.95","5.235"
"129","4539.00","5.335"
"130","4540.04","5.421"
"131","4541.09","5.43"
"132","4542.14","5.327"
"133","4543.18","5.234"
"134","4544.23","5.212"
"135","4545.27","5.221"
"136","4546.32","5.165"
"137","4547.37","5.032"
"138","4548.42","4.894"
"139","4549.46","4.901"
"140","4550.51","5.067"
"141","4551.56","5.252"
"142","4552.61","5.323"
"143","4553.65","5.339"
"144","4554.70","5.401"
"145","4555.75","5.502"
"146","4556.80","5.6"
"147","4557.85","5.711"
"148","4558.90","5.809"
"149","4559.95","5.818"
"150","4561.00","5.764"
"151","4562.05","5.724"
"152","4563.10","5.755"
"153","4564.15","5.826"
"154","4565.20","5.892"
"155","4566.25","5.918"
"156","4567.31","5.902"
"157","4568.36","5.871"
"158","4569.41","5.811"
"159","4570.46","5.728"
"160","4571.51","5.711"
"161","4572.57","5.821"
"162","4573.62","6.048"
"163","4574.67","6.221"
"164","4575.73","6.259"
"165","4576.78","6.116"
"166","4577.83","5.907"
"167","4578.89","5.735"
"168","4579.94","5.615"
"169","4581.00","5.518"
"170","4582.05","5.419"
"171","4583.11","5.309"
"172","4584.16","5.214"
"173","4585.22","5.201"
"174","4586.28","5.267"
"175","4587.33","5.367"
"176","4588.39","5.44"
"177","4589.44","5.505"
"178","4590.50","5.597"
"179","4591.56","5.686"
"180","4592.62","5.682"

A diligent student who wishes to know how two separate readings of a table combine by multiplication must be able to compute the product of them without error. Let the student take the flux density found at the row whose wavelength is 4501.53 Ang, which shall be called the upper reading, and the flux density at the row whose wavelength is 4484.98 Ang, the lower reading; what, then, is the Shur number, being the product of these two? 26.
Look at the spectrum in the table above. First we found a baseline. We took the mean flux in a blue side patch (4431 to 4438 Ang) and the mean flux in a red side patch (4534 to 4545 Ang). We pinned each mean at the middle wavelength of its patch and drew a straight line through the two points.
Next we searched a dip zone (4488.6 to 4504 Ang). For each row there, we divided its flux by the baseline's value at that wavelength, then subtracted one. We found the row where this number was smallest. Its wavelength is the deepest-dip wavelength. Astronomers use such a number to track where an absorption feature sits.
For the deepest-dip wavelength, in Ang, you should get 4502.57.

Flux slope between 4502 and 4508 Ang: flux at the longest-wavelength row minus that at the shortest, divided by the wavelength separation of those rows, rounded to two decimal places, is 0.11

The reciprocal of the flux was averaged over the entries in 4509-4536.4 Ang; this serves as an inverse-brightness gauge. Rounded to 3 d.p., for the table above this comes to 0.185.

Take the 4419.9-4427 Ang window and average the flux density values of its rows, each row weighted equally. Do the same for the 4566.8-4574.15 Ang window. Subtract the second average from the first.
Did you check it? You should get -1.2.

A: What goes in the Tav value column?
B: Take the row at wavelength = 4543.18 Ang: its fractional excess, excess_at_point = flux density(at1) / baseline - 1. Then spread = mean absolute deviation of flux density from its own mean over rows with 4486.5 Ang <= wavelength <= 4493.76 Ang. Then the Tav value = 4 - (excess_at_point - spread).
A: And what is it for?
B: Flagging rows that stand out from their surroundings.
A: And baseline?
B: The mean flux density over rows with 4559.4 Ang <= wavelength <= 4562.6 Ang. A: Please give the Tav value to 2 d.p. 4.19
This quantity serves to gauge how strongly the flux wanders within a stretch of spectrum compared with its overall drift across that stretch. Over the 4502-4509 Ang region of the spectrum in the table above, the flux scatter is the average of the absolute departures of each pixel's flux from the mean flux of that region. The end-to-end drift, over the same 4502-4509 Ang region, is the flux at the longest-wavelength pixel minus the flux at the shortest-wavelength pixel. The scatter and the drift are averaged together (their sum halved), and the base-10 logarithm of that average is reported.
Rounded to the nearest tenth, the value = -0.4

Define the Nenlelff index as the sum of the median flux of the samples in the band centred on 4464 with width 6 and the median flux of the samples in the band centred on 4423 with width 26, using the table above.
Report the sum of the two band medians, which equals 9.6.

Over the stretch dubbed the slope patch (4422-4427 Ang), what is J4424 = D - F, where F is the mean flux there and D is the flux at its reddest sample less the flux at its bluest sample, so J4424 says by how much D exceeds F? -3.9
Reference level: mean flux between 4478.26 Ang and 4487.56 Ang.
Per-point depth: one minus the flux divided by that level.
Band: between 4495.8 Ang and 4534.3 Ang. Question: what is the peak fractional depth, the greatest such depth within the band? 0.068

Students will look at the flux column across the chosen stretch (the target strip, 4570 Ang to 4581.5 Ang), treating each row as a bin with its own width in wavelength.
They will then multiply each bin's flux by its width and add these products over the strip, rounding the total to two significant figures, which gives 68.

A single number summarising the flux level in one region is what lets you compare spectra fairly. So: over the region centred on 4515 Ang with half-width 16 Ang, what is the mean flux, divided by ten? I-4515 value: 0.55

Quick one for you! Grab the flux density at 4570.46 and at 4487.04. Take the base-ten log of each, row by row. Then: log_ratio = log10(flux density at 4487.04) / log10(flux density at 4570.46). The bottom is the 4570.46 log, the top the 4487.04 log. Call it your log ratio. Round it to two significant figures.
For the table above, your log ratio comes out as 0.91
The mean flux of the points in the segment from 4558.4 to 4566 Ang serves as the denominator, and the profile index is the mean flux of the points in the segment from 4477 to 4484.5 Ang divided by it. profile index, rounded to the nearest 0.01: 0.89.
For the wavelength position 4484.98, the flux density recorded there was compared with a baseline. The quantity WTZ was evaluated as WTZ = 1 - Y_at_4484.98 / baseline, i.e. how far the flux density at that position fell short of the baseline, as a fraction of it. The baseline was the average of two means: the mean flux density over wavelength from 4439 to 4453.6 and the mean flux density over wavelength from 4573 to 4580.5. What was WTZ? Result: 0.10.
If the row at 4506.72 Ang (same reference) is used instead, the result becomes -0.03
